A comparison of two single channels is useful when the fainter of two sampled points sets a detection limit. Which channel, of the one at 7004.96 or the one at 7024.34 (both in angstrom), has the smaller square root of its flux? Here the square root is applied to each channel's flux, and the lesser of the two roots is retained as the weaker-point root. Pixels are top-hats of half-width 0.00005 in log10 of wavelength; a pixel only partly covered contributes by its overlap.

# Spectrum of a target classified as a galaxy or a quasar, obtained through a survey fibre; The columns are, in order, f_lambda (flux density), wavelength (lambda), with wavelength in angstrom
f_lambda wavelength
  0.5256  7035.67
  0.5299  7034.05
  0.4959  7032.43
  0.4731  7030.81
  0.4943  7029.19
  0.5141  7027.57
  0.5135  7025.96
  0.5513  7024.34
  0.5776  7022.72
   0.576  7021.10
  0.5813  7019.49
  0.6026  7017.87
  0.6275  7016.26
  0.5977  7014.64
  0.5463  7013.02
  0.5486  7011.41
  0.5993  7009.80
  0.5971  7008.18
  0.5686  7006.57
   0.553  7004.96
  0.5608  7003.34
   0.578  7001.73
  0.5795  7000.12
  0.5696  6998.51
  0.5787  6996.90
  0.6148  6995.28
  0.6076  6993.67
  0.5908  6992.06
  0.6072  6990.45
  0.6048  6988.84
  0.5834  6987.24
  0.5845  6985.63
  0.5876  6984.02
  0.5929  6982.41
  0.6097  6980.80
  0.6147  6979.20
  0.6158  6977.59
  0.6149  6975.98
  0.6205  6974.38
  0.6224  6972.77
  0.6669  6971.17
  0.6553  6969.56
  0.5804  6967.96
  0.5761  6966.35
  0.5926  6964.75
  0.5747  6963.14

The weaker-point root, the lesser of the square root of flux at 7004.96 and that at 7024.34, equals 0.742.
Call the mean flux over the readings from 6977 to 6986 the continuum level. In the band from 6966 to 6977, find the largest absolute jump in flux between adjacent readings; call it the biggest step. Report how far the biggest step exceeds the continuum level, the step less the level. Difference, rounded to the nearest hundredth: -0.53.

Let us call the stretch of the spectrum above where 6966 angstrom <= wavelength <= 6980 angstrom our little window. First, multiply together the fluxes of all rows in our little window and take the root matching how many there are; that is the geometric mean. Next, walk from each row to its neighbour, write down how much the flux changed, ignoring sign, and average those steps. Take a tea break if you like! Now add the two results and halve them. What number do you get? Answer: 0.318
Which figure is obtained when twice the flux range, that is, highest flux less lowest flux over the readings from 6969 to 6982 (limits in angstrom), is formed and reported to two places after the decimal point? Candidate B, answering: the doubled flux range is 0.11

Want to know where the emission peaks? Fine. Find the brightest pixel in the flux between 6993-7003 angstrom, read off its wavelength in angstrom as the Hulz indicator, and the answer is 6995.28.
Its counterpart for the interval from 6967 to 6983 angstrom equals 6971.17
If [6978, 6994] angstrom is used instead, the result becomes 6979.20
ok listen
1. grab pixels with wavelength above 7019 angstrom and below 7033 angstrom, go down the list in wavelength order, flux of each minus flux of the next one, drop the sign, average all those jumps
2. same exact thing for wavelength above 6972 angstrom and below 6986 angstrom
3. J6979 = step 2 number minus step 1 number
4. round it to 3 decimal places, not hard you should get -0.012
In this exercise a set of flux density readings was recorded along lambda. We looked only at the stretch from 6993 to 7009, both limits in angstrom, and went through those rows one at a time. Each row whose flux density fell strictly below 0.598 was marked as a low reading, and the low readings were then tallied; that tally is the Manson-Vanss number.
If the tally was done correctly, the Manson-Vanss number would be 8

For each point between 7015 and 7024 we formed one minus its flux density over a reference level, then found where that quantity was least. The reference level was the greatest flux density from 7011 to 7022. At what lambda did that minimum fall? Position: 7016.26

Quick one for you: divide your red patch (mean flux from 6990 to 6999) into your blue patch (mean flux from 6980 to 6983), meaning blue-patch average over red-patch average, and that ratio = 1.01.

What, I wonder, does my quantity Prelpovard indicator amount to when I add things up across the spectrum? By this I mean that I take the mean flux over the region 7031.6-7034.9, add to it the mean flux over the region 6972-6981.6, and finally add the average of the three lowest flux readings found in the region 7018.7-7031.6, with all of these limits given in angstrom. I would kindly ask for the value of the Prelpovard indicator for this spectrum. 1.62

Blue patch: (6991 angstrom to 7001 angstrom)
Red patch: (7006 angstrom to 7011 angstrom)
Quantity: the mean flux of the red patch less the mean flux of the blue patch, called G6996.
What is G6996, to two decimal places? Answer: 0.00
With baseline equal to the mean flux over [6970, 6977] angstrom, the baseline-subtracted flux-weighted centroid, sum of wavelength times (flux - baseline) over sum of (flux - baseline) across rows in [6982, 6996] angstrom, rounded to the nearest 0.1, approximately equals 6987.9 angstrom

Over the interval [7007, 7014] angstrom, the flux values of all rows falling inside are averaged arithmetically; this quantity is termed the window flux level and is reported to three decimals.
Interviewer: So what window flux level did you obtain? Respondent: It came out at 0.573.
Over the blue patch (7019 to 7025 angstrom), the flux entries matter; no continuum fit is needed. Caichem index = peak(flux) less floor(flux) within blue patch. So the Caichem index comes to 0.030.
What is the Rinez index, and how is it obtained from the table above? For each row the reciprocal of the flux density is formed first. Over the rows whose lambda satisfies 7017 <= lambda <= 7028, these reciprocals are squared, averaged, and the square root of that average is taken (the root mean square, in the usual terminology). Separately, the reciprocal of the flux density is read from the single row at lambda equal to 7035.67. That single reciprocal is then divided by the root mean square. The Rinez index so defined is 1.06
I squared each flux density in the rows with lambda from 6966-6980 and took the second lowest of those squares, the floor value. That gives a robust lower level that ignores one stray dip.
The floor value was 0.337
